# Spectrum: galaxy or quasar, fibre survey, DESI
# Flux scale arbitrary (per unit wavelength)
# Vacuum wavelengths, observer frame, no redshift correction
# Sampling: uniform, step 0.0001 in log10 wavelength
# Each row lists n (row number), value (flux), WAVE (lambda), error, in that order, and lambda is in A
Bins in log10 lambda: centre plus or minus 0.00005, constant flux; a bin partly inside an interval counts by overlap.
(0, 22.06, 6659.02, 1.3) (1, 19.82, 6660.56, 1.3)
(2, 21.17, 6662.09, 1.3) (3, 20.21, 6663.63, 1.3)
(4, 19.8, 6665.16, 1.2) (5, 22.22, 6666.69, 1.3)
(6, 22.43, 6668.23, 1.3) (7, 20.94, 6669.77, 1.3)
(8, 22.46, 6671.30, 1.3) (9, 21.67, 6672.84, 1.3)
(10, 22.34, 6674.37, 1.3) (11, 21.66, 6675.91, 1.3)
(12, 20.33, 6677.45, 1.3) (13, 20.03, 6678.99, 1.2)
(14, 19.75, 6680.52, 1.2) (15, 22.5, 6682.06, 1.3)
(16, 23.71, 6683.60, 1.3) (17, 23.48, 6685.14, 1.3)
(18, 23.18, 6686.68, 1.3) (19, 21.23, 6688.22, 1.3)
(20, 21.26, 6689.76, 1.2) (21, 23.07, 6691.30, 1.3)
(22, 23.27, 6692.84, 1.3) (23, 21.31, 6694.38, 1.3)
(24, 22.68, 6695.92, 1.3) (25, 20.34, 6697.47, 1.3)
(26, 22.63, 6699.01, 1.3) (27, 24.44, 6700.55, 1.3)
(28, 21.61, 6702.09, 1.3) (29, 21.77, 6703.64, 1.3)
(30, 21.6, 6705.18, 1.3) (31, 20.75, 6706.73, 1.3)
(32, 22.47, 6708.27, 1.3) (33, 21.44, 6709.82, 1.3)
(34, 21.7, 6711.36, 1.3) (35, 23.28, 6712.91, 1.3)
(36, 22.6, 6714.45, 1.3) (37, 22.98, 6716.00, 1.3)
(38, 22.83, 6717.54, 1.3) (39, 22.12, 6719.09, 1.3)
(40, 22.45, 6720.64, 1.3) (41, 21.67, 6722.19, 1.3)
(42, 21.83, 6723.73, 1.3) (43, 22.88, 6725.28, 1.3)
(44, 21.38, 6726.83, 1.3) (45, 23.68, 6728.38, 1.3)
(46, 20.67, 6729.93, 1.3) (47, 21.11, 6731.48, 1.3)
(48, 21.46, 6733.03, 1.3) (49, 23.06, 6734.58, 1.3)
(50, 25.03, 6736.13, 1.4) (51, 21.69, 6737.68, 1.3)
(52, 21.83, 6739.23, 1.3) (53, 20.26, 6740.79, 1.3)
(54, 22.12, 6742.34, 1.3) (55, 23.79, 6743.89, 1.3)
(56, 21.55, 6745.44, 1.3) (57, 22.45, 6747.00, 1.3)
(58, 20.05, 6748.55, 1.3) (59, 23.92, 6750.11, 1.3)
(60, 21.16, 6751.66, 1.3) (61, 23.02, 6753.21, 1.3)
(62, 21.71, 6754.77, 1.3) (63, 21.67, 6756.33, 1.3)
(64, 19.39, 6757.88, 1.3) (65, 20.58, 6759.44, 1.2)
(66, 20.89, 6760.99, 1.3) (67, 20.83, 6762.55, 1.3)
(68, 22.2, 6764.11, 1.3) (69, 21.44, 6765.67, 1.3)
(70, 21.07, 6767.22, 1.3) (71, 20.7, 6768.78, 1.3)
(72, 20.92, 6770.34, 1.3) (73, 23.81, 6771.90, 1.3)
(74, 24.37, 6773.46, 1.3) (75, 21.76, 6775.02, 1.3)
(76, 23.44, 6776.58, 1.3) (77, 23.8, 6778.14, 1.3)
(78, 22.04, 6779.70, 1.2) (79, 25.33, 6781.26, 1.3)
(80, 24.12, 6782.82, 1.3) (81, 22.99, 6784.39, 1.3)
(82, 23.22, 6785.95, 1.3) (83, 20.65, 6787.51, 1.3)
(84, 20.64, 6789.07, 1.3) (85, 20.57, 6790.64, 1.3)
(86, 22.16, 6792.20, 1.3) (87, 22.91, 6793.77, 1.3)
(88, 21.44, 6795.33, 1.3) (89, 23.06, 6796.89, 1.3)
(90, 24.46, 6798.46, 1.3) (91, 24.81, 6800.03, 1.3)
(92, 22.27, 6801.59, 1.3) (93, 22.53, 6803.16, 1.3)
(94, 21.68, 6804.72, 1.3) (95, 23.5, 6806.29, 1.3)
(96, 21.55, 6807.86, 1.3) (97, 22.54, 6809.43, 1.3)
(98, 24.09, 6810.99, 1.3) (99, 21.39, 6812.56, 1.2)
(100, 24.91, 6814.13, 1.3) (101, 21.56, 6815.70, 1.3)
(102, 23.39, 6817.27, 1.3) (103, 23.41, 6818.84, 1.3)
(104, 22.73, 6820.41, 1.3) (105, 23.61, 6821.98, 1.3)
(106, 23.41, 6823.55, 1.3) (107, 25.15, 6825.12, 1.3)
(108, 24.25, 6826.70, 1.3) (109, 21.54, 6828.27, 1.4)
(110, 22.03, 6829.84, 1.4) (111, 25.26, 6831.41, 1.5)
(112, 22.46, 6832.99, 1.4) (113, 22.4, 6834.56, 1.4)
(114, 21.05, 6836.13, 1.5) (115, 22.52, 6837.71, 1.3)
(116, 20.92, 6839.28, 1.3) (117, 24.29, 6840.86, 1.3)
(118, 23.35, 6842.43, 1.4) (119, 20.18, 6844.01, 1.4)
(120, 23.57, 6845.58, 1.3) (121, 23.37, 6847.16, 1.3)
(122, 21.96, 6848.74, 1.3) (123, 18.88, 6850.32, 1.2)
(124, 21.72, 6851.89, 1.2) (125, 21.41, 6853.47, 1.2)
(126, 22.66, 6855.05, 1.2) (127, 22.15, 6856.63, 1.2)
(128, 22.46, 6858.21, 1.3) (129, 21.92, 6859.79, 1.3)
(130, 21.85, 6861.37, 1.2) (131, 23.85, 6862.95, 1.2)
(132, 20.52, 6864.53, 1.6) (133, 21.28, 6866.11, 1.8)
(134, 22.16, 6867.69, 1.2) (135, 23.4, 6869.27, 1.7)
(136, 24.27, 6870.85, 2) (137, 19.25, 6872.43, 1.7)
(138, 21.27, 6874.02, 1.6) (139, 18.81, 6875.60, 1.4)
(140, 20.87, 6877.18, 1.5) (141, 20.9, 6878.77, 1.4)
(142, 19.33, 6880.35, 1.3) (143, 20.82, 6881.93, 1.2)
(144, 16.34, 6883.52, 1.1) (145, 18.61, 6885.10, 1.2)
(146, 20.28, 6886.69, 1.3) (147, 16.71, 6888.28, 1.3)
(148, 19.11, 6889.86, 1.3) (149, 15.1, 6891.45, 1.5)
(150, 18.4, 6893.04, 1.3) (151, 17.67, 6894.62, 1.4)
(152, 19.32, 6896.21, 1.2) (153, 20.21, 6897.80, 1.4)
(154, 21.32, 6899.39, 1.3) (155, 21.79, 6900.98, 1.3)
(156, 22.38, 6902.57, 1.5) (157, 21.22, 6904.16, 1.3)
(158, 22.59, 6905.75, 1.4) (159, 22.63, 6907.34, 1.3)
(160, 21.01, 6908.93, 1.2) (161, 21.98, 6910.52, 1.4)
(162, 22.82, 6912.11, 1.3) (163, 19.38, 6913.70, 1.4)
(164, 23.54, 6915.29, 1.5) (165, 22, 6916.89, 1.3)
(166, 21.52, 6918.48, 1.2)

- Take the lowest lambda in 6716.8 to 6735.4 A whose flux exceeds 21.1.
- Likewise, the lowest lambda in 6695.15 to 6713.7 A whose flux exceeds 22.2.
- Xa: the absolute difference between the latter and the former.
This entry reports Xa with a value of 21.6 A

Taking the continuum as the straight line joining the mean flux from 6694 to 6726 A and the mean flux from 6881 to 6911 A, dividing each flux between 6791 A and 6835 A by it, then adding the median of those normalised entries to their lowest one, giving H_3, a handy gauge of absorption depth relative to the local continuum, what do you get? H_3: 2.11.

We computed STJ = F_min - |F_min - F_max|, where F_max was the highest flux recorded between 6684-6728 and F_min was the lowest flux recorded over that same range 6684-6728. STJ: 16.2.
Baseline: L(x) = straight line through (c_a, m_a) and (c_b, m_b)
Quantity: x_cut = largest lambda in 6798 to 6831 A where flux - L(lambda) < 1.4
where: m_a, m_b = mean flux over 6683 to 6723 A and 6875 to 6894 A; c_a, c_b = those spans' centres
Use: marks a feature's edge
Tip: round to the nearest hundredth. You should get 6812.56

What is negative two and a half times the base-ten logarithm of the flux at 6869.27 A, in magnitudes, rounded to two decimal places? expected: -3.42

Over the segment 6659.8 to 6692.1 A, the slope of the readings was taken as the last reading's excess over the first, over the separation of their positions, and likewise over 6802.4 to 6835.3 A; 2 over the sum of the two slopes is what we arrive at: 20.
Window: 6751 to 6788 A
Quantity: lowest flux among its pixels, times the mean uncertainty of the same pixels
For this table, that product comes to 25.0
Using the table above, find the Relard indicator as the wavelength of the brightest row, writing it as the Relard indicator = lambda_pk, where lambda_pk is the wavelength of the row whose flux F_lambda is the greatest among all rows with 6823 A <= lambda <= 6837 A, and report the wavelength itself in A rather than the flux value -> 6831.41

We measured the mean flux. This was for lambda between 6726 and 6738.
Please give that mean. 22.3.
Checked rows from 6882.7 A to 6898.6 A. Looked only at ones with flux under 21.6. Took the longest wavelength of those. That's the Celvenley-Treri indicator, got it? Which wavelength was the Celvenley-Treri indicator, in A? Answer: 6897.80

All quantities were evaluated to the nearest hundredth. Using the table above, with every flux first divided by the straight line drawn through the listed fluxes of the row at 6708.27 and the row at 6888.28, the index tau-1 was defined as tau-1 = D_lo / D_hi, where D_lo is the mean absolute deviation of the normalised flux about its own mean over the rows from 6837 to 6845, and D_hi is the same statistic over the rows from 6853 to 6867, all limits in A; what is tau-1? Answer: 2.06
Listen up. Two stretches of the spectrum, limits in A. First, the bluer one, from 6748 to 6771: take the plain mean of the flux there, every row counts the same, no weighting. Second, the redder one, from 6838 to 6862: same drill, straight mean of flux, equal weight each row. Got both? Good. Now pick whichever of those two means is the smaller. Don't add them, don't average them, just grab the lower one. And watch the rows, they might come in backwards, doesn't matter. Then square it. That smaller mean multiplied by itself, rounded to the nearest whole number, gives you 454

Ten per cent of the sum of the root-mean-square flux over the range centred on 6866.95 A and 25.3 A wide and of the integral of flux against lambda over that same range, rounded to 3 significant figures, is 57.1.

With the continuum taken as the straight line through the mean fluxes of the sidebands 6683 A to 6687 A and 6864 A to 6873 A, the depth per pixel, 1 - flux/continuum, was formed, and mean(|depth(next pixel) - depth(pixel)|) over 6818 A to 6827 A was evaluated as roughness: 0.039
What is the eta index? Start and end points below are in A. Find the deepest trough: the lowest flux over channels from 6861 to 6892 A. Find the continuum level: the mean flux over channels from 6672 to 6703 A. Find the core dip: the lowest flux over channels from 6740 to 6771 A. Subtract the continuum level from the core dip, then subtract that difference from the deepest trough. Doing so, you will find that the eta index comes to 17.7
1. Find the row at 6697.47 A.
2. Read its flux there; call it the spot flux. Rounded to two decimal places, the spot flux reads 20.34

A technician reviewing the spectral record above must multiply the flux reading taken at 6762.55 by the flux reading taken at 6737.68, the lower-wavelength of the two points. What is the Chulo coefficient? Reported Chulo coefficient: 452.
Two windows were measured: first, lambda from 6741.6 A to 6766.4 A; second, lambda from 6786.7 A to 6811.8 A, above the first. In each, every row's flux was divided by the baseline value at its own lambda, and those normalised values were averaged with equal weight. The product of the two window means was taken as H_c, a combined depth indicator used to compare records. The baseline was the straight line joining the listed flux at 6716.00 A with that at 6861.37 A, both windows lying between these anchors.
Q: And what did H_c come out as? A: 0.96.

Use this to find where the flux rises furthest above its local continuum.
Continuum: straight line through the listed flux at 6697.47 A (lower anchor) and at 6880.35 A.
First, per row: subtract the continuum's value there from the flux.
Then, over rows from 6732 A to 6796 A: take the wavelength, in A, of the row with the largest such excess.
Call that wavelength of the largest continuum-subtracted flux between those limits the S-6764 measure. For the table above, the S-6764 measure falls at 6781.26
